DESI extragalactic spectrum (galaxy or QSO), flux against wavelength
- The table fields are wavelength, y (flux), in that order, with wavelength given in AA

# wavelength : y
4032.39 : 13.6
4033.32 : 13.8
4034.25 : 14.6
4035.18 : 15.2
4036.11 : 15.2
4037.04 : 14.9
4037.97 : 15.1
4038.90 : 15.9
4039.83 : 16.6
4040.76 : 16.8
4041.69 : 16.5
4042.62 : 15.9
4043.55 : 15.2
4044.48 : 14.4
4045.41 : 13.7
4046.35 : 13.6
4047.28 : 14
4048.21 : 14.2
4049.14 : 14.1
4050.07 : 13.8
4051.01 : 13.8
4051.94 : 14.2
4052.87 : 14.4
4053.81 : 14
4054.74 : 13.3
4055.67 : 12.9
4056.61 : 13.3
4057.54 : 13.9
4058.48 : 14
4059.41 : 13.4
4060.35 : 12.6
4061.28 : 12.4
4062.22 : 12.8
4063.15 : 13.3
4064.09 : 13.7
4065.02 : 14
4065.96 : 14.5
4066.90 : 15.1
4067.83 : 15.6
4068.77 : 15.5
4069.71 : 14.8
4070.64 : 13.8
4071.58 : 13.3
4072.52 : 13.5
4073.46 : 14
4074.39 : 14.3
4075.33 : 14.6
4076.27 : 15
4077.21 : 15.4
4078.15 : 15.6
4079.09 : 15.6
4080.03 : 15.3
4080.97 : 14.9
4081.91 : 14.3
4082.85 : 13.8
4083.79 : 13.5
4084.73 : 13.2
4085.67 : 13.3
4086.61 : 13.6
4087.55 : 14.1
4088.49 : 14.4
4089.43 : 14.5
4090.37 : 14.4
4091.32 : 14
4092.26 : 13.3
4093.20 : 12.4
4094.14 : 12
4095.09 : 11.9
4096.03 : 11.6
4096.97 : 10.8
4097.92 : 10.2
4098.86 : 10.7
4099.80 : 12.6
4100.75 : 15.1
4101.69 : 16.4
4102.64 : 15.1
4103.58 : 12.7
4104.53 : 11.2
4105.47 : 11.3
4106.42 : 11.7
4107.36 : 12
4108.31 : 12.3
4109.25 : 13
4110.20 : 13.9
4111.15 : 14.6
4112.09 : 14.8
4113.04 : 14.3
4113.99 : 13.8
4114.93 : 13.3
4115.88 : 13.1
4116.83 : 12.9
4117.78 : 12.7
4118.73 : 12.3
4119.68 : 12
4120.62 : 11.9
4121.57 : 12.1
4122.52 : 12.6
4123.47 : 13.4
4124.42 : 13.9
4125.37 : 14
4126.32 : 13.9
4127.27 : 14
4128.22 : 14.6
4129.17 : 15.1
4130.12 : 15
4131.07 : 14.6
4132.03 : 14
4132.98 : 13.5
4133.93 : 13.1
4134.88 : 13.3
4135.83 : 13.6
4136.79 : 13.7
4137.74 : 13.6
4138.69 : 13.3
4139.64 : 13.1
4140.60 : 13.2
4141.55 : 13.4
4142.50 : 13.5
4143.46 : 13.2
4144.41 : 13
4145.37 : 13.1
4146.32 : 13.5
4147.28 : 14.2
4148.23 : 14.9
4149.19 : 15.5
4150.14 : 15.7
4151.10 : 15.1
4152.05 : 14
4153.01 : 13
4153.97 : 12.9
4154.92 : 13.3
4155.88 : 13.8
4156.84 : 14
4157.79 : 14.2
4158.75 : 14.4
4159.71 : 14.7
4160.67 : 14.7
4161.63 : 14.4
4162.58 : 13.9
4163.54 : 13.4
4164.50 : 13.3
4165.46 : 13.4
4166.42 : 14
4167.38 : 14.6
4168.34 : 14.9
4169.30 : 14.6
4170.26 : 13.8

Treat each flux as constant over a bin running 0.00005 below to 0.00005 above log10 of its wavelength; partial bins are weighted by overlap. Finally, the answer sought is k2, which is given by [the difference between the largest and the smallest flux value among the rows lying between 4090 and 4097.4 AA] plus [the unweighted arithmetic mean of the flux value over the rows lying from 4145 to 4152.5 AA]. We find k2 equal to 18.1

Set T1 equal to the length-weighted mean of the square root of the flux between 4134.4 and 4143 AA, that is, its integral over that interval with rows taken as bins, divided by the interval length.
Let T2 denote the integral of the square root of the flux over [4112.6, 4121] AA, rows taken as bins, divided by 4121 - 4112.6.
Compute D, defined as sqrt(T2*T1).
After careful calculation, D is 3.63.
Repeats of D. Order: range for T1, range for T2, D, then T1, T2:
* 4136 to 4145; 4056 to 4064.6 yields 3.65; 3.65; 3.64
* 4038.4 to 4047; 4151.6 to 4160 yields 3.81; 3.92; 3.71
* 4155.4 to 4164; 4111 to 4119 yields 3.72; 3.76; 3.68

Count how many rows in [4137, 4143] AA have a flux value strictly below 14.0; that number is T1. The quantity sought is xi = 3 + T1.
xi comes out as 9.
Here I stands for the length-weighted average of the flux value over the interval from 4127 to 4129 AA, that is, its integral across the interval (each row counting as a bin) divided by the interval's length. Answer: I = 14.5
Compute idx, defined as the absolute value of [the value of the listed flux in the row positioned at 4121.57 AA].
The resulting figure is 12.1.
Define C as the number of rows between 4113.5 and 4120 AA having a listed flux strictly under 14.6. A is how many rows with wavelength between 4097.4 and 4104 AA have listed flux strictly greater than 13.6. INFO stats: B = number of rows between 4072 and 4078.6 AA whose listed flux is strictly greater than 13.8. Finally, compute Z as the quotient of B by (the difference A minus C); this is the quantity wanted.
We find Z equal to -1.5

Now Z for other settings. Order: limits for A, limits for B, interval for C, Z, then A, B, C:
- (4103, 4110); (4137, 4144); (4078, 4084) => 0.0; 0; 0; 3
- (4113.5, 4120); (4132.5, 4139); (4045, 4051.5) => 0.0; 1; 0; 7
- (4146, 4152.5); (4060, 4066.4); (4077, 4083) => 0.5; 6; 2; 2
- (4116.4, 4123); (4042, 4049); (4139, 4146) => -0.7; 0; 5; 7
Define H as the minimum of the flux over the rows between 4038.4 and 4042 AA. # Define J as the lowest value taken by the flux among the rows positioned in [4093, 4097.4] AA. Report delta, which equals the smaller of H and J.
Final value 10.8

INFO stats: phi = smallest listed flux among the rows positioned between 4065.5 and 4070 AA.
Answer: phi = 14.5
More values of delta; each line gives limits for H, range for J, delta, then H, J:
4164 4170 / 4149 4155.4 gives 12.9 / 13.3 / 12.9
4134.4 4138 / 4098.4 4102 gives 10.7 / 13.3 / 10.7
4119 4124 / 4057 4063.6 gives 11.9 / 11.9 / 12.4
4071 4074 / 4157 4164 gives 13.3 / 13.3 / 13.4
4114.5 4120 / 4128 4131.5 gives 12.0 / 12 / 14.6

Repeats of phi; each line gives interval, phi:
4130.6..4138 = 13.1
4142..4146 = 13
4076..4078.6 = 15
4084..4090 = 13.2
